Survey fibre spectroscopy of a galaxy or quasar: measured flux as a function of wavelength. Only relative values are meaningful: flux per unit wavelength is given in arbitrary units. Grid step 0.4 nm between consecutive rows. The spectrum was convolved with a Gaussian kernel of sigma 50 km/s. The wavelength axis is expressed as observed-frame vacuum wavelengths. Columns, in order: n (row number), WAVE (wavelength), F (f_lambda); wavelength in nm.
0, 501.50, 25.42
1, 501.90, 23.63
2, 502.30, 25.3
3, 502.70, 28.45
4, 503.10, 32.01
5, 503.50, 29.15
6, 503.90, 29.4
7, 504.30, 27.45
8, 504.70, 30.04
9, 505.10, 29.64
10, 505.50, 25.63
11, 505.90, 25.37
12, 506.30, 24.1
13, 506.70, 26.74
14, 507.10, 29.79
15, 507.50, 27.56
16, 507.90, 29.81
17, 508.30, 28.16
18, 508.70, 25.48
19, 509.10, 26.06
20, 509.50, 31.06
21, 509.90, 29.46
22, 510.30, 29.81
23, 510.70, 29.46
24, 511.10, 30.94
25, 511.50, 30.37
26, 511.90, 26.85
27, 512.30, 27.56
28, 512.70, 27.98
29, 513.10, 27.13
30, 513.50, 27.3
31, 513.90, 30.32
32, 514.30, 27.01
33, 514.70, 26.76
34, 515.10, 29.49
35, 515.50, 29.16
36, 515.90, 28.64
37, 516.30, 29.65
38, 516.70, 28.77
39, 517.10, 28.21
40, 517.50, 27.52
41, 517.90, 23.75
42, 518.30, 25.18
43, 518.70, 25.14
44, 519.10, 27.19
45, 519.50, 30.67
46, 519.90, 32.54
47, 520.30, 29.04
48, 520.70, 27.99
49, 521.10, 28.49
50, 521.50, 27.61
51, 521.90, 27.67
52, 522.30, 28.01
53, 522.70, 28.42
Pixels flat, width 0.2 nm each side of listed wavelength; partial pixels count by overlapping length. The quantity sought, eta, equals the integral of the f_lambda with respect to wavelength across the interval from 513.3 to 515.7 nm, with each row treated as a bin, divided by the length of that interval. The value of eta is 28.3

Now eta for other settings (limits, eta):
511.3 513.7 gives 27.9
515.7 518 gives 27.9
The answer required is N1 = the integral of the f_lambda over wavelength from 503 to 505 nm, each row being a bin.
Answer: 59.0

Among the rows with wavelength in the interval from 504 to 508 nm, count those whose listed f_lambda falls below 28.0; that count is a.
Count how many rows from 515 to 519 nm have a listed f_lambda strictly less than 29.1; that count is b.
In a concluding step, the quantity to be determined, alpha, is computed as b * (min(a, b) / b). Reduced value 6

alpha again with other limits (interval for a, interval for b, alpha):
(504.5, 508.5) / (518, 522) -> 5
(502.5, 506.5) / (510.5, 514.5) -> 4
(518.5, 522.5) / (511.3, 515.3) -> 5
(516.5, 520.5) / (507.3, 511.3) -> 4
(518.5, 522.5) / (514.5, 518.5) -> 5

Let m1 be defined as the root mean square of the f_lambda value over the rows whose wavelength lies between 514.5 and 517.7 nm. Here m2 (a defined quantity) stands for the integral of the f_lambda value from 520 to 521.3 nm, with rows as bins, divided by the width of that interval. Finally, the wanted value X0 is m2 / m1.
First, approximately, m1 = 28.5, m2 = 28.8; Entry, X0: 1.01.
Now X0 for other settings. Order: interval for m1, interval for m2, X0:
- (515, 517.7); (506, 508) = 0.95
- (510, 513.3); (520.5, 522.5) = 0.97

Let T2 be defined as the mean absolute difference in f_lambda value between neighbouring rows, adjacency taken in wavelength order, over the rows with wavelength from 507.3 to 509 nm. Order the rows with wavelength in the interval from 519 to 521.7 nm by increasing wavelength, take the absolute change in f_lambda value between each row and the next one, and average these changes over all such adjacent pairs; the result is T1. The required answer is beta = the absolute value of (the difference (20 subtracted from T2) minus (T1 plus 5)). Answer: 24.7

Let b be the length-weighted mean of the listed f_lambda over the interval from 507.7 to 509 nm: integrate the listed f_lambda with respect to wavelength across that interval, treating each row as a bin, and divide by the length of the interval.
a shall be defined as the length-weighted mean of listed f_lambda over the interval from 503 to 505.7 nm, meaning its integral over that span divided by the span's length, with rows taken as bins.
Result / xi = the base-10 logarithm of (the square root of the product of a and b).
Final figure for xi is 1.452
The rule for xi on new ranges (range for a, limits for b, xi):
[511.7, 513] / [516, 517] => 1.451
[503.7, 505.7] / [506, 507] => 1.433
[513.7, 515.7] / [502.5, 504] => 1.465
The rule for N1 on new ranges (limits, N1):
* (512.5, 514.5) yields 55.9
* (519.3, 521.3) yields 59.5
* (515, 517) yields 58.2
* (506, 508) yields 54.8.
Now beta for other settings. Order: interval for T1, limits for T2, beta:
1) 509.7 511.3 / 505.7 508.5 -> 23.5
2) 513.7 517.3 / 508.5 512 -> 24.5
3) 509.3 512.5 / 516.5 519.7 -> 24.5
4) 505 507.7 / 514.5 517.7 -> 26.3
